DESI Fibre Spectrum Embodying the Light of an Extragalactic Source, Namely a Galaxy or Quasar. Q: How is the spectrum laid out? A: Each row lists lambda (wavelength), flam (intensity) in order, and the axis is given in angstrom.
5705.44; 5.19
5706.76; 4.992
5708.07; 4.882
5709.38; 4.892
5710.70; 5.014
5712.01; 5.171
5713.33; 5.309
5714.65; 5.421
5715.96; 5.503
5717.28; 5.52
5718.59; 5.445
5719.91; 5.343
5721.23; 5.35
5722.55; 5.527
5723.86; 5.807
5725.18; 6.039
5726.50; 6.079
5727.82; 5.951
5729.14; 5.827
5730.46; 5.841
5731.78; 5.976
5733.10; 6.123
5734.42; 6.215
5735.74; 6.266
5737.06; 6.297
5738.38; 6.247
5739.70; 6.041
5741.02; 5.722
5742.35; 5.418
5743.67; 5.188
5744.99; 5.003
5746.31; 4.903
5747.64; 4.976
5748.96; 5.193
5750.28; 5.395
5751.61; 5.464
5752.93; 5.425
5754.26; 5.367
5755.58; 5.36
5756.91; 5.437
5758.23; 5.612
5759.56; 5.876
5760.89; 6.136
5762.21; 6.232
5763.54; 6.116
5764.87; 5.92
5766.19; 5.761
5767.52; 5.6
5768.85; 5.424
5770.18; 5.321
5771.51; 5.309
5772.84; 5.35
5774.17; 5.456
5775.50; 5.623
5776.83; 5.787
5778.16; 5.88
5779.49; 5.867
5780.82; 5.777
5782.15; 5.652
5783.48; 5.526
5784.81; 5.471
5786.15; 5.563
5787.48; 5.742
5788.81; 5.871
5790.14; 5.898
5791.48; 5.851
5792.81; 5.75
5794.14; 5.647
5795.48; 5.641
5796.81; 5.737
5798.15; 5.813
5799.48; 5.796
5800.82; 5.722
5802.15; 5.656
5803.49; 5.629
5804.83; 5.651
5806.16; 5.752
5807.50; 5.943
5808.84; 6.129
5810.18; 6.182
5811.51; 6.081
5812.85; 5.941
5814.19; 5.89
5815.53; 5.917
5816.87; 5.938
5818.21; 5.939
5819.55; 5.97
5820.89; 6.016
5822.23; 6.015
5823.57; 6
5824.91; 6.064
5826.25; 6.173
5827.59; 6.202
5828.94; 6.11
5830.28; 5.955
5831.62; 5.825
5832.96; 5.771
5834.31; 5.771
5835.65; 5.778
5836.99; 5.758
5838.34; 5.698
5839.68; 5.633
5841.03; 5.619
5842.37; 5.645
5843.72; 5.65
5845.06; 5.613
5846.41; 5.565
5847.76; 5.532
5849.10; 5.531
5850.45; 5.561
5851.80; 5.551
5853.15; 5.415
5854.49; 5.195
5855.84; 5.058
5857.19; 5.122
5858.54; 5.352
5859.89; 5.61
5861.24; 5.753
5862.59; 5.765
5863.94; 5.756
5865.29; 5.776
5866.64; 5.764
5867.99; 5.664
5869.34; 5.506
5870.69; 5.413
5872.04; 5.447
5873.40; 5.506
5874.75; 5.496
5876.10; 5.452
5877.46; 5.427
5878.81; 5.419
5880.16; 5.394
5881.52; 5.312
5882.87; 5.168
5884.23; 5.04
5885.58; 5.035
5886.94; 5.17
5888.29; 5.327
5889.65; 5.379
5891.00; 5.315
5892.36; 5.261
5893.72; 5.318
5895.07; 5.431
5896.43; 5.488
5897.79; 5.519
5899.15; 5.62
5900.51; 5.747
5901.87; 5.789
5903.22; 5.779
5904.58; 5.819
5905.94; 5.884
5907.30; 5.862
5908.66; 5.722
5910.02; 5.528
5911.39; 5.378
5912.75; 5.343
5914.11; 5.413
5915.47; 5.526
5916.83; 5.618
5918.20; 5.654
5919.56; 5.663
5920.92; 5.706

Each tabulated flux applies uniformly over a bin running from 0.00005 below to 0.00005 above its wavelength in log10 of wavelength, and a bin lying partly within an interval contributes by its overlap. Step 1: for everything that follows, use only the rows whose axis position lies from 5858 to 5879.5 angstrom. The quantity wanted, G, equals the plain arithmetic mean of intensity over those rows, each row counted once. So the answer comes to 5.57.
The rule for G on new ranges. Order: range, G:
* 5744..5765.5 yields 5.53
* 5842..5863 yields 5.49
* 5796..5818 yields 5.86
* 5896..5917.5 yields 5.63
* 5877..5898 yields 5.31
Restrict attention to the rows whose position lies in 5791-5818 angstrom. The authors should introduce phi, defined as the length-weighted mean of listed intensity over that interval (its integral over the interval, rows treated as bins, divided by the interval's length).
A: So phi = 5.84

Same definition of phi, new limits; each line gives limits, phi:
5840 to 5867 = 5.54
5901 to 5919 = 5.64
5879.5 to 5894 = 5.24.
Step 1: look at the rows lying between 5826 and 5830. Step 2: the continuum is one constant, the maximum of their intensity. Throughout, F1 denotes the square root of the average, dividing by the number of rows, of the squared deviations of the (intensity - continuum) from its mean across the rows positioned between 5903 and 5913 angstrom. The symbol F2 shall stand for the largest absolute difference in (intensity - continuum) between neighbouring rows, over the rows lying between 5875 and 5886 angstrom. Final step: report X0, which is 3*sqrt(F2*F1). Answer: 0.51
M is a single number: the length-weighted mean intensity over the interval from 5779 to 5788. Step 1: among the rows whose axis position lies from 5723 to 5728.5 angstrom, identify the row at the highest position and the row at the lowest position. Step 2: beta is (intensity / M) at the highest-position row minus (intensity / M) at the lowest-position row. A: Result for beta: 0.025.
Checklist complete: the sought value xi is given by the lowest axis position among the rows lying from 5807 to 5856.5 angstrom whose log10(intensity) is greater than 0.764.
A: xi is 5807.50 angstrom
